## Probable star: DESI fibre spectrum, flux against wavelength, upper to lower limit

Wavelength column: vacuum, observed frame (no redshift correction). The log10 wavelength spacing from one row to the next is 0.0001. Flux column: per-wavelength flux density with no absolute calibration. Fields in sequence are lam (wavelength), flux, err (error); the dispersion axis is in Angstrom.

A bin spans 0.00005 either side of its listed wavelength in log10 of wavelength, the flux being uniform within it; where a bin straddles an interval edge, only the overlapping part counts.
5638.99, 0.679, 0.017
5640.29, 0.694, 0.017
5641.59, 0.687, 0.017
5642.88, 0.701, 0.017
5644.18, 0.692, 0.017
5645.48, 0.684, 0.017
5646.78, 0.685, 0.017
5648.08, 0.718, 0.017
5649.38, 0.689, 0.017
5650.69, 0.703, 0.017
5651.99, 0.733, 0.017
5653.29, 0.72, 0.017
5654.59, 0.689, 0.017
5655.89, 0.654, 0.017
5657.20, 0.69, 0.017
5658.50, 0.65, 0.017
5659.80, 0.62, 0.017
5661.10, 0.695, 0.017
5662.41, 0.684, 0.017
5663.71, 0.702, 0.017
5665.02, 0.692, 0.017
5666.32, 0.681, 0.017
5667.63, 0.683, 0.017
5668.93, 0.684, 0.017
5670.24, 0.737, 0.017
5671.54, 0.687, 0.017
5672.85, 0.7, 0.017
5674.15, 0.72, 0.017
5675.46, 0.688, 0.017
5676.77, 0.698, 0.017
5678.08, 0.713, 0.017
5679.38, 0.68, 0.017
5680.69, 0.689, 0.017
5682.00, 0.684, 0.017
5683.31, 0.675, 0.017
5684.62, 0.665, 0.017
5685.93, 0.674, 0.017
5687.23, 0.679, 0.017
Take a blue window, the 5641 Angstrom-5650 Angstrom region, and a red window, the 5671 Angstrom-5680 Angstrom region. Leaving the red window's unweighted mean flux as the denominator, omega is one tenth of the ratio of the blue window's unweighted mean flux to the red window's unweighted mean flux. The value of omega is 0.099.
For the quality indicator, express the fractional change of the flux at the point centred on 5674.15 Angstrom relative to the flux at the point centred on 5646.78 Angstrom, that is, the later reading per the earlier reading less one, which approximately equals 0.05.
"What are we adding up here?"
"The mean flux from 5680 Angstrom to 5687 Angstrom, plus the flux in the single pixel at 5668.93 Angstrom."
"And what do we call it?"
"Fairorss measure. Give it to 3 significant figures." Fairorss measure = 1.36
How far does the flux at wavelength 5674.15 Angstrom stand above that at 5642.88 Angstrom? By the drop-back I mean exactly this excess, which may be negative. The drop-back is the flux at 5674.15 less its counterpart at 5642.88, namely 0.02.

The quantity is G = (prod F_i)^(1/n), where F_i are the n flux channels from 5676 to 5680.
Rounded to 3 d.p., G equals 0.697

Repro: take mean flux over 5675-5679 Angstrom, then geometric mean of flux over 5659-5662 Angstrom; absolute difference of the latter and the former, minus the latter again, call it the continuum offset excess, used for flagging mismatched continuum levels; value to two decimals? -0.61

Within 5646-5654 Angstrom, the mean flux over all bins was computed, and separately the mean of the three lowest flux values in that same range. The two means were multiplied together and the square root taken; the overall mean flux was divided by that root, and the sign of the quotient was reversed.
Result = -1.011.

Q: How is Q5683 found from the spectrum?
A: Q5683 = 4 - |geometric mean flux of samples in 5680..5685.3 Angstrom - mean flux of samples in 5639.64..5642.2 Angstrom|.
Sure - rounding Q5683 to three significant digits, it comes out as 3.99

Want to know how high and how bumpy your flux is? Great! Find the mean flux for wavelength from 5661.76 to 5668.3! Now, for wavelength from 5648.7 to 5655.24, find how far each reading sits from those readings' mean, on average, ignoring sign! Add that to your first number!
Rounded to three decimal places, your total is 0.704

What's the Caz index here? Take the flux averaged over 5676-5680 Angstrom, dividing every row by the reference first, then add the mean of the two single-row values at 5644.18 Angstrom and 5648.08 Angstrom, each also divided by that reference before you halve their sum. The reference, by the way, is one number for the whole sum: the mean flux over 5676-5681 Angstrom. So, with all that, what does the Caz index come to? 2.017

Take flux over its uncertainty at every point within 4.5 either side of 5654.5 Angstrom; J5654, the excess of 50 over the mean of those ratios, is 9.3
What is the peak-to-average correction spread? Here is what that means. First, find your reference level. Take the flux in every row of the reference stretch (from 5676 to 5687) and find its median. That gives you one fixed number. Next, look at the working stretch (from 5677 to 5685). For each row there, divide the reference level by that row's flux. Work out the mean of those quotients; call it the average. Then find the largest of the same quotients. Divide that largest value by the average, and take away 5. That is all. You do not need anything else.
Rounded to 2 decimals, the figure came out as -3.97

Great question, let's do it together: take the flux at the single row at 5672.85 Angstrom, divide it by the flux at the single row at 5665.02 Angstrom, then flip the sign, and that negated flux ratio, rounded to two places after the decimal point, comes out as -1.01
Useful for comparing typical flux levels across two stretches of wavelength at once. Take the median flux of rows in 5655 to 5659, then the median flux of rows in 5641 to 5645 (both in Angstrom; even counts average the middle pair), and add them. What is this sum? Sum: 1.35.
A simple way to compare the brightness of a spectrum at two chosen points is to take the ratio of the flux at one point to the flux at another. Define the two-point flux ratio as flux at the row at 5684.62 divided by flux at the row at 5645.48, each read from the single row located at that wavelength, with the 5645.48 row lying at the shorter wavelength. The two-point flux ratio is 0.97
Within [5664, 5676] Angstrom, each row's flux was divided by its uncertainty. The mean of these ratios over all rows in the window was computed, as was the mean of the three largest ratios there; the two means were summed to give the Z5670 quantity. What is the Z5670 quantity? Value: 83.3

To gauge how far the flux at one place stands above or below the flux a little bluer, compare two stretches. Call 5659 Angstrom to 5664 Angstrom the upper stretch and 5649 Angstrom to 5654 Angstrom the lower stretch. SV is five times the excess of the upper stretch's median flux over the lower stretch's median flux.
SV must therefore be -0.11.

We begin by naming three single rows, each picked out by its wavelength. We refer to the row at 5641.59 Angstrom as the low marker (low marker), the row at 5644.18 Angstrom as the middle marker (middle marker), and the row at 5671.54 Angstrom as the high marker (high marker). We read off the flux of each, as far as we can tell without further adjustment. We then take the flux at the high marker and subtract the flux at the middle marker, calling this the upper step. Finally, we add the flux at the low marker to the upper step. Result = 0.68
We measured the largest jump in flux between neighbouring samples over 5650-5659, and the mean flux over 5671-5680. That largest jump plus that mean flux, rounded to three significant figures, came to 0.738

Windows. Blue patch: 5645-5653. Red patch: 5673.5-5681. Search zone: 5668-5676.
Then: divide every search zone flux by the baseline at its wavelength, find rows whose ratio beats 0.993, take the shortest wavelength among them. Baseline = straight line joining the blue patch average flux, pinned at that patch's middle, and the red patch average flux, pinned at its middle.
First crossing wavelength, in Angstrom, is 5670.24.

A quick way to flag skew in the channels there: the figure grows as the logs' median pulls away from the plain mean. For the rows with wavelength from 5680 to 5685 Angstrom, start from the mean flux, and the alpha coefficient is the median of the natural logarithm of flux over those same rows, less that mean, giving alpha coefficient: -1.06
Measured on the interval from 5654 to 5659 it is -1.07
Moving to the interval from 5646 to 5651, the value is -1.06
